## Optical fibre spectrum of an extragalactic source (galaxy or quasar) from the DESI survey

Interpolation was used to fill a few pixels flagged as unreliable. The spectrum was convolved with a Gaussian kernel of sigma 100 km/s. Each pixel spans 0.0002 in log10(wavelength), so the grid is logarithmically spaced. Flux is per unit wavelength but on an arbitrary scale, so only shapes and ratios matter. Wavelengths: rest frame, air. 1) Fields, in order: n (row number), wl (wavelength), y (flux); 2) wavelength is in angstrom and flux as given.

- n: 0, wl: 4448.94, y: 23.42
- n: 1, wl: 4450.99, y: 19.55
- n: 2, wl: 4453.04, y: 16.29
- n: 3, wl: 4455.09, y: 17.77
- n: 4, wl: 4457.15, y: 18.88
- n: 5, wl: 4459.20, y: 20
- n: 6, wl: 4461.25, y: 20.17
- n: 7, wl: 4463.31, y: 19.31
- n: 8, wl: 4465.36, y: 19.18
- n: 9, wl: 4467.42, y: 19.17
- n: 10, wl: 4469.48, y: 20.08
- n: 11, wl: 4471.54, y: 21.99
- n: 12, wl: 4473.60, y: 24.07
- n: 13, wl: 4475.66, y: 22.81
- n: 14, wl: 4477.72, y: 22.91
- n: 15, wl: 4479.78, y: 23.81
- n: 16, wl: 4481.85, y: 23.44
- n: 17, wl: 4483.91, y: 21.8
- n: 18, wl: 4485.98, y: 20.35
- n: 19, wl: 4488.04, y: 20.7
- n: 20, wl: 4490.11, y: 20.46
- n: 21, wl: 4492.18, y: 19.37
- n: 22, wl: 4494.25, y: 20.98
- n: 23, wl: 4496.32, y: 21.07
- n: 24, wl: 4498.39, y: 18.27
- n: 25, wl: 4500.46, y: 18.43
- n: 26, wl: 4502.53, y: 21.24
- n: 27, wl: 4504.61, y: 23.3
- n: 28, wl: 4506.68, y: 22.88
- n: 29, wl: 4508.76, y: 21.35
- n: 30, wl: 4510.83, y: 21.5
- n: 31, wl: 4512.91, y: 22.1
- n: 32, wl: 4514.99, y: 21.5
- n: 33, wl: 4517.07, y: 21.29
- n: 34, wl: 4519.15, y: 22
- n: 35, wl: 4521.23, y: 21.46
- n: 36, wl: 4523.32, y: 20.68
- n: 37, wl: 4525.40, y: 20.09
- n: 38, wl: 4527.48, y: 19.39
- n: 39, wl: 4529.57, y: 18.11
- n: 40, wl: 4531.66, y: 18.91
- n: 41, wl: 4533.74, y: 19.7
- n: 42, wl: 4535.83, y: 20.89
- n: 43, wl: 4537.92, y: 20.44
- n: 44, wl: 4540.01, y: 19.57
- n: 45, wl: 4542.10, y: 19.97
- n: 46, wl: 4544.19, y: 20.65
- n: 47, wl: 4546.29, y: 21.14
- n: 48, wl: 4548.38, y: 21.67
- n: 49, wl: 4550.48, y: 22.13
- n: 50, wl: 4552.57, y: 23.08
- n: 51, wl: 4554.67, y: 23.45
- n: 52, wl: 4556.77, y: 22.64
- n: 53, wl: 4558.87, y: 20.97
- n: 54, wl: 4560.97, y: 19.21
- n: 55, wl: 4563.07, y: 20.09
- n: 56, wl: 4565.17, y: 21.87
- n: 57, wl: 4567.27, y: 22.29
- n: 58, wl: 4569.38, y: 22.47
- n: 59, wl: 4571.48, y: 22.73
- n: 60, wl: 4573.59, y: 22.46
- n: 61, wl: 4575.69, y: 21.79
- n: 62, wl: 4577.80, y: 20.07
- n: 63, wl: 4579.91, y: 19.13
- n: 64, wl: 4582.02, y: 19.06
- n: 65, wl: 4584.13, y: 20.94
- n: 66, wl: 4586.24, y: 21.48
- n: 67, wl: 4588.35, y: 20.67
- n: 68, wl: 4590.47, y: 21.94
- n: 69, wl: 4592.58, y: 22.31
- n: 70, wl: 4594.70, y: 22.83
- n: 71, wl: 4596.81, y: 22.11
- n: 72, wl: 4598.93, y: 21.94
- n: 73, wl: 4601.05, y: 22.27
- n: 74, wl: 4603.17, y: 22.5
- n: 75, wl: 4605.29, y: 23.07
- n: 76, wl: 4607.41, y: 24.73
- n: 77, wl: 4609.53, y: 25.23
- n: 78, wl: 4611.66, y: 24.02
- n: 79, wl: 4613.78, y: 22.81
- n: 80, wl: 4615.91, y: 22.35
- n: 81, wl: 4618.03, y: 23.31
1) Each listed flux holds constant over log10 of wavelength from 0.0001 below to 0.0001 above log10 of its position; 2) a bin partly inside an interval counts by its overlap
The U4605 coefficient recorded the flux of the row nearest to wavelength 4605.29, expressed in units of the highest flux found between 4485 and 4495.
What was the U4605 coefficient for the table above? 1.10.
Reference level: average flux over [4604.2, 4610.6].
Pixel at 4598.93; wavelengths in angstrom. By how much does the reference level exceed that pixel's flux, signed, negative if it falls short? 2.4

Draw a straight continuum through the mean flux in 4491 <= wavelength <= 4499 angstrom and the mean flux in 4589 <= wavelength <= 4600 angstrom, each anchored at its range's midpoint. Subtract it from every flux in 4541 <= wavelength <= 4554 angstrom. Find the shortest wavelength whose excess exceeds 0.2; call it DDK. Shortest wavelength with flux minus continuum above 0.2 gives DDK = 4548.38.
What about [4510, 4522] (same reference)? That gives 4510.83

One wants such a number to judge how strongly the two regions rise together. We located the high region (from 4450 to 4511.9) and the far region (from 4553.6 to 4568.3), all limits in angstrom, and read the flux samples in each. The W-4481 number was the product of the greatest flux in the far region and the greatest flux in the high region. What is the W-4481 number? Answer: 564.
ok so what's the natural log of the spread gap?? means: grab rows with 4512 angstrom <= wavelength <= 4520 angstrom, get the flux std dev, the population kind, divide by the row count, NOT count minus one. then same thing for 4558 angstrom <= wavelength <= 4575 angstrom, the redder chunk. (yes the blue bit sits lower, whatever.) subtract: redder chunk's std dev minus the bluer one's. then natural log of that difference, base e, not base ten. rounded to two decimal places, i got -0.14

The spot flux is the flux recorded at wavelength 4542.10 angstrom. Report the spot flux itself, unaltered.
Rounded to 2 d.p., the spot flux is 19.97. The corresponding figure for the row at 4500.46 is 18.43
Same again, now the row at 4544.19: 20.65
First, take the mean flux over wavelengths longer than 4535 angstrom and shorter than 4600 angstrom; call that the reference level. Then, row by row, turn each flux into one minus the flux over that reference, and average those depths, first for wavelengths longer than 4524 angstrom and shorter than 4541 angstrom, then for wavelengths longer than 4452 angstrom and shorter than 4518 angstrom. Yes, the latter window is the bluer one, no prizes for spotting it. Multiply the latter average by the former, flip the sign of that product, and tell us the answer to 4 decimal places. -0.0020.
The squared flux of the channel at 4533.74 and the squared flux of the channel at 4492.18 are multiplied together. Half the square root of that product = 191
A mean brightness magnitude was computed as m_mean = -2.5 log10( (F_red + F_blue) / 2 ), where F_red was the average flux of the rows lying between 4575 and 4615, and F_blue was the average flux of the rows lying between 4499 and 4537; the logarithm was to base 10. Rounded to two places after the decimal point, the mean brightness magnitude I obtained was -3.33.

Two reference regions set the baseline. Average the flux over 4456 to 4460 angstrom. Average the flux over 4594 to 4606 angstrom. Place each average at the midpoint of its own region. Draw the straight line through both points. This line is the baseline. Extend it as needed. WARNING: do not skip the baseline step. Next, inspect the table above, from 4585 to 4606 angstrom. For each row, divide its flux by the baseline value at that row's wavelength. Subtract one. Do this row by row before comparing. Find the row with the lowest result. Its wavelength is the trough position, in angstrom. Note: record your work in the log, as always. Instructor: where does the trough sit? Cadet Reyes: 4588.35 angstrom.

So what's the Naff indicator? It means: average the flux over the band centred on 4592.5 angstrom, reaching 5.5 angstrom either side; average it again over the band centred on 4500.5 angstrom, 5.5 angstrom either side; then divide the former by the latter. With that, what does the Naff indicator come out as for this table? 1.07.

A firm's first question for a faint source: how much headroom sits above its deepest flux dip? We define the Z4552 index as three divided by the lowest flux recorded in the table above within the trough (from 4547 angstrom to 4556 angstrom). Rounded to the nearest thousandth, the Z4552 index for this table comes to 0.138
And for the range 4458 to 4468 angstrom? 0.156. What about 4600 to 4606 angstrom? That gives 0.135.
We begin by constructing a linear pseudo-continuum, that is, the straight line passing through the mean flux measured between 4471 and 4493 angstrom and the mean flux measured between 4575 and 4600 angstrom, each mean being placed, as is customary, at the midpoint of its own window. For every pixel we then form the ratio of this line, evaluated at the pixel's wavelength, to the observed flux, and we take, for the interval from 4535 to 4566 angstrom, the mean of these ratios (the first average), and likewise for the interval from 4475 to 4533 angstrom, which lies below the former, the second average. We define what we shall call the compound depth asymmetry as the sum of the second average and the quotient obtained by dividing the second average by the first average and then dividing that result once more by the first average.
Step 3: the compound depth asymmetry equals 2.05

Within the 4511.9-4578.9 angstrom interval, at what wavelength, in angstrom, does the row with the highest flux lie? 4554.67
